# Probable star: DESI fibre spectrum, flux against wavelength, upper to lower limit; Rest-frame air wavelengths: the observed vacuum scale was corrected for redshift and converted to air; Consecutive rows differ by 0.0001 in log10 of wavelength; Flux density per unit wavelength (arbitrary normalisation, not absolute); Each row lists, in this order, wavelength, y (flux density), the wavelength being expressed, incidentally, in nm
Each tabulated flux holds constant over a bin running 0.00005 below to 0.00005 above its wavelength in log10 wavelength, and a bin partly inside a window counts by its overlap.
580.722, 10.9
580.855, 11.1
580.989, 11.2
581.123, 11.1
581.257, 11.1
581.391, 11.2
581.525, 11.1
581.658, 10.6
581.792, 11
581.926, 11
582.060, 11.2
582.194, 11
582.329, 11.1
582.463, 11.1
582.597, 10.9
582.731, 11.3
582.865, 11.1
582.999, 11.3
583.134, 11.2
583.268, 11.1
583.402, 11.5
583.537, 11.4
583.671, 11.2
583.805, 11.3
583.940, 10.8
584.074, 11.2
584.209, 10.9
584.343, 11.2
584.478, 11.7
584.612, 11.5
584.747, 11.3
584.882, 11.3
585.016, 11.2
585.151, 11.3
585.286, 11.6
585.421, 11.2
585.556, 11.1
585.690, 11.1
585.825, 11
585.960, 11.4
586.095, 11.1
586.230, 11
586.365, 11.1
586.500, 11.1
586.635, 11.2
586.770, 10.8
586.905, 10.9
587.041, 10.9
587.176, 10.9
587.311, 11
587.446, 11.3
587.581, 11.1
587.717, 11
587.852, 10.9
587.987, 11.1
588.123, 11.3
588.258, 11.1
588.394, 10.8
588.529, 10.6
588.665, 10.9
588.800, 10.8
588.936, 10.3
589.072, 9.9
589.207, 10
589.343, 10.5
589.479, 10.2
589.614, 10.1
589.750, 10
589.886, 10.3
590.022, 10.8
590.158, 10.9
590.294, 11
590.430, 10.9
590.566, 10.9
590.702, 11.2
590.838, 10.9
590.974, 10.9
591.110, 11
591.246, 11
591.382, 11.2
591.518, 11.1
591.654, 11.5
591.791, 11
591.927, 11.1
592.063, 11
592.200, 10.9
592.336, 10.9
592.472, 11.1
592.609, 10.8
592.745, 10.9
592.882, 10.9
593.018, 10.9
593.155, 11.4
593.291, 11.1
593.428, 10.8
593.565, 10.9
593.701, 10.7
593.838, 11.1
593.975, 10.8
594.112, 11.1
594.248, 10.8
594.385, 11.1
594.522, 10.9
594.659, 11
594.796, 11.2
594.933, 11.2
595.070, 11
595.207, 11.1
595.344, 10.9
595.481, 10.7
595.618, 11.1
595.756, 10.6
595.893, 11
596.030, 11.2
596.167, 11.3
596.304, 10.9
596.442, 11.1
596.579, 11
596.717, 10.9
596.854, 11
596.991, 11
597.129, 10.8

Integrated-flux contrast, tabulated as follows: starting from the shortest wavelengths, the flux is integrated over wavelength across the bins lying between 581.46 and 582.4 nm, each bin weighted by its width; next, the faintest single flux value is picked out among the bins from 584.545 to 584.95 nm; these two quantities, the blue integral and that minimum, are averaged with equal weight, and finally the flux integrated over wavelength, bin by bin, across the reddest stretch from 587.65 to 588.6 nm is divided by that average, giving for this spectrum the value 1.0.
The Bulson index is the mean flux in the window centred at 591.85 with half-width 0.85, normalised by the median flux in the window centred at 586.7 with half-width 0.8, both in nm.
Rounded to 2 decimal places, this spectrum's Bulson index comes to 1.00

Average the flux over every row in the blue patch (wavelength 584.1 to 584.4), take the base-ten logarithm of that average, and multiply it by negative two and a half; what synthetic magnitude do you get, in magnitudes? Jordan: -2.61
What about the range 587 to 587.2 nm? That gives -2.59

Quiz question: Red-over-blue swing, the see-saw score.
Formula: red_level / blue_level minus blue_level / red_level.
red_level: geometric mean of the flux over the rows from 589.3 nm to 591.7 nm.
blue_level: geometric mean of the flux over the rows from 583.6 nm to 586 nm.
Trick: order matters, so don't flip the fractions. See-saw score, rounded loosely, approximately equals -0.08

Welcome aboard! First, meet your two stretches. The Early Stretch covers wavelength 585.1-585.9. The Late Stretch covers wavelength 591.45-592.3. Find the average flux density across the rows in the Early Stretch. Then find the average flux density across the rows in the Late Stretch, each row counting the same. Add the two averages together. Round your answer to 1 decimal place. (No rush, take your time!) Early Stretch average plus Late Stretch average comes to 22.3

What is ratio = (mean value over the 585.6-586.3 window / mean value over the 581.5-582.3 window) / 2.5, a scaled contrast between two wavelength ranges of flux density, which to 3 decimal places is 0.405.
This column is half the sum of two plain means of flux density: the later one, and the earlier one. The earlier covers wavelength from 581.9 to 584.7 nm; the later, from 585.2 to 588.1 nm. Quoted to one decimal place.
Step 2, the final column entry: 11.1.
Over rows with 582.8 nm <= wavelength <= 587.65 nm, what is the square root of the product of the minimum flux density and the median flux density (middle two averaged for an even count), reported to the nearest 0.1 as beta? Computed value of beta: 11.0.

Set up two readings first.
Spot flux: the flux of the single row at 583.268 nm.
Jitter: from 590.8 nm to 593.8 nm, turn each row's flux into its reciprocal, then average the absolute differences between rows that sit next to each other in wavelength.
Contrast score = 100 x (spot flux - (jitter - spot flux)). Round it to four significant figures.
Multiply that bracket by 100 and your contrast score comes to 2220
